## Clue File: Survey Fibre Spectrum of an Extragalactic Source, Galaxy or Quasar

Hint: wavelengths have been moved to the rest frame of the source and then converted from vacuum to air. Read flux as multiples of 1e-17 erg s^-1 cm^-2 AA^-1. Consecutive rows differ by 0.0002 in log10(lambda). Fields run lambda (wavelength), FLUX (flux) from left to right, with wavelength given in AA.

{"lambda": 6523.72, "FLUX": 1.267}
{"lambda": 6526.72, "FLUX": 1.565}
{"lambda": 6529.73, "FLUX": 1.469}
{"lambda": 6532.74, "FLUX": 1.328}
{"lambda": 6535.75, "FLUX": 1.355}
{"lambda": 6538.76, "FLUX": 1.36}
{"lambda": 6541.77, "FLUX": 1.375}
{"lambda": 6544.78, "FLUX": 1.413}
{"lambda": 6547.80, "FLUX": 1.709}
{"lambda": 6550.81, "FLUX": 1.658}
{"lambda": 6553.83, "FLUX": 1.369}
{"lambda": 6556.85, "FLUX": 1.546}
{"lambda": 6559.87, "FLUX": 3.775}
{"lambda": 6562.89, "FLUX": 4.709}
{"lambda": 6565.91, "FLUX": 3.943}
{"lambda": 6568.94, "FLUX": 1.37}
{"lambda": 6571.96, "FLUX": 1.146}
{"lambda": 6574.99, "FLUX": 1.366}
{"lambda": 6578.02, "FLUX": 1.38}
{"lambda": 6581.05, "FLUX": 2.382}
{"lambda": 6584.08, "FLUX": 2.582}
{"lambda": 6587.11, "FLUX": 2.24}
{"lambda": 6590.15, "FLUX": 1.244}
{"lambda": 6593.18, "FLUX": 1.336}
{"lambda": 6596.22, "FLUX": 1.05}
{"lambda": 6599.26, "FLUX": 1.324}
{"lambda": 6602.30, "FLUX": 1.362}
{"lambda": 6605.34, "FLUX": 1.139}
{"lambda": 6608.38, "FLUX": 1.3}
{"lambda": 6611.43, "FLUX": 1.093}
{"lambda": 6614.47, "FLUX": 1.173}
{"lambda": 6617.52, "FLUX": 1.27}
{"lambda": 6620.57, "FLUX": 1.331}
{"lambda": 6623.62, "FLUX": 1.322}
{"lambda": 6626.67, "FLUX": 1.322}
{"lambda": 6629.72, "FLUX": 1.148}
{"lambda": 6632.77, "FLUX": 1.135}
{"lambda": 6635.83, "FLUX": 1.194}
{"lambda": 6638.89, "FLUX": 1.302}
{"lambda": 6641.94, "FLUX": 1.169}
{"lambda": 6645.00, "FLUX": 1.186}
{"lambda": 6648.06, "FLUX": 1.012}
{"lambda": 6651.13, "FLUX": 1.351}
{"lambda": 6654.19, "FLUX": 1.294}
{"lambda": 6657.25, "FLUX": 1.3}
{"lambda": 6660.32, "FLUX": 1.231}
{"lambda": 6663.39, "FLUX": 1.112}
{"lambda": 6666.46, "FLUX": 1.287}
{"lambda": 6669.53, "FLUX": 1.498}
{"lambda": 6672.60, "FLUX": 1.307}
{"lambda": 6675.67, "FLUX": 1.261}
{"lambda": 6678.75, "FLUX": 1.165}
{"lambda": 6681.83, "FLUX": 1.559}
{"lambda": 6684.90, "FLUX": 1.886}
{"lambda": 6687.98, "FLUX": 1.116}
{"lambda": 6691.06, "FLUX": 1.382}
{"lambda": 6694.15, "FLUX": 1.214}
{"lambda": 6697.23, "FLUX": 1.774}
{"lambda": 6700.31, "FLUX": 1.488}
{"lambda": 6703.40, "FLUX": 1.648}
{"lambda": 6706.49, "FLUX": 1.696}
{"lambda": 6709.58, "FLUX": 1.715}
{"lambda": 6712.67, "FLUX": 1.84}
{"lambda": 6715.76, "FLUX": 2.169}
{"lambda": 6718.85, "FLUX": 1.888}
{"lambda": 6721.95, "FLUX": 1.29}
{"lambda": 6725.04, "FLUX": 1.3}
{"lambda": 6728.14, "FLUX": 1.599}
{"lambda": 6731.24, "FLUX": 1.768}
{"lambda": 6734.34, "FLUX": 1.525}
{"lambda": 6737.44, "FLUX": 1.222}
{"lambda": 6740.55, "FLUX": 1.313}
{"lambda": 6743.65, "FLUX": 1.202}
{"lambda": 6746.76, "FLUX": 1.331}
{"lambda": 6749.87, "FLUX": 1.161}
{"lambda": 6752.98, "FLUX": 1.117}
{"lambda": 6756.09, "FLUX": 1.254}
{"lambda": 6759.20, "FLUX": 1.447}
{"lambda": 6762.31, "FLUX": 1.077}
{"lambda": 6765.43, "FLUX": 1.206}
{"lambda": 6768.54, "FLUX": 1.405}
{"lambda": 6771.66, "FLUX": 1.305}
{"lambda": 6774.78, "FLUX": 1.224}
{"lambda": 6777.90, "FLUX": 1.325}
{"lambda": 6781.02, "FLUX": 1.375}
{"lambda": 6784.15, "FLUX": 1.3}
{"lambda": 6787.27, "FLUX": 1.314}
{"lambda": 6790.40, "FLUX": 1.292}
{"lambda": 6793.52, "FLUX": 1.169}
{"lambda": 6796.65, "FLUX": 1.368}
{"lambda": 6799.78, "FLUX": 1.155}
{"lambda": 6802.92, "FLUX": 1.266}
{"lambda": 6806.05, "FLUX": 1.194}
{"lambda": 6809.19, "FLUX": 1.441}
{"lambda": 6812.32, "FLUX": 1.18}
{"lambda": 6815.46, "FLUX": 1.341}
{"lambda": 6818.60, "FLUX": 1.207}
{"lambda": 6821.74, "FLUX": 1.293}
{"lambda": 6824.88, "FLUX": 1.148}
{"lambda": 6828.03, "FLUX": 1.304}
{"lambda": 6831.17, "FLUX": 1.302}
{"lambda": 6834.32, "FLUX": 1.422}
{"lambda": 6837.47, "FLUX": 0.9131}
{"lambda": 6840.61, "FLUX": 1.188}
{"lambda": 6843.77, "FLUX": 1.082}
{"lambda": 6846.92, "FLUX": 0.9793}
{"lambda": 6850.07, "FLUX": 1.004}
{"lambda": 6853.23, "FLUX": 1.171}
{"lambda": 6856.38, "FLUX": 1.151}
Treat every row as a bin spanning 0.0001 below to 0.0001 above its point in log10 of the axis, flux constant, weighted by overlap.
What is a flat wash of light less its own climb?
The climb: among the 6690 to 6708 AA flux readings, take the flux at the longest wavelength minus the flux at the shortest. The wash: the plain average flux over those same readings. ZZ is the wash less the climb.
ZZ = 1.22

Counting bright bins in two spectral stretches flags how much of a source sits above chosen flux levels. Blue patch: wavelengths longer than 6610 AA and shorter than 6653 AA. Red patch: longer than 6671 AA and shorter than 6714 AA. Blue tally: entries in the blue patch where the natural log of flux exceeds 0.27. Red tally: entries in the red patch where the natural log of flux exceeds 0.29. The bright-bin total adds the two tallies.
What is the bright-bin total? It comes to 13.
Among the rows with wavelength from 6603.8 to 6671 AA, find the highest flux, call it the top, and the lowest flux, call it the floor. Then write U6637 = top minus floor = 0.49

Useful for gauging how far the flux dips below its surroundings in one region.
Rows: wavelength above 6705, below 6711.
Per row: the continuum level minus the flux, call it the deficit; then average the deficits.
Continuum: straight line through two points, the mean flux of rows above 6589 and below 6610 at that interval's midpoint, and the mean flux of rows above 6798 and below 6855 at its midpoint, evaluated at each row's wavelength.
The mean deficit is -0.5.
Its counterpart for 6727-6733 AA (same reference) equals -0.5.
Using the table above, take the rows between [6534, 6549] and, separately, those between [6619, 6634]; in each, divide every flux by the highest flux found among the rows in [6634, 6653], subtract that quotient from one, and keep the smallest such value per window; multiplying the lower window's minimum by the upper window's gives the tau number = -0.004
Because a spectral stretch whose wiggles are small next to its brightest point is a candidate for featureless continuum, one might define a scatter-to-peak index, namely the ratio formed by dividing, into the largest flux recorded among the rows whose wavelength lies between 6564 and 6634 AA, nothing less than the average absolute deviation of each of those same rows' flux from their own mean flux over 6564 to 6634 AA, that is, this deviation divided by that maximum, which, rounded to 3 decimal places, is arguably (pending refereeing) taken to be 0.112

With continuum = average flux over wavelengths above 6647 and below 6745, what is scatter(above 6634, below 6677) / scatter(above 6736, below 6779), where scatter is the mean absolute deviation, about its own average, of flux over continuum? 1.0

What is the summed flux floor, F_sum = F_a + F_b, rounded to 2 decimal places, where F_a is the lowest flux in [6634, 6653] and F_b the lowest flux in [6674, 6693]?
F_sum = 2.13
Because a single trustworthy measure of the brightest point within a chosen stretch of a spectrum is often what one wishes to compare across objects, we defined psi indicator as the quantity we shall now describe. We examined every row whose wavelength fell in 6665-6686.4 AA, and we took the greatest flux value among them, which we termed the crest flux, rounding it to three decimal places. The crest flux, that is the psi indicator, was 1.886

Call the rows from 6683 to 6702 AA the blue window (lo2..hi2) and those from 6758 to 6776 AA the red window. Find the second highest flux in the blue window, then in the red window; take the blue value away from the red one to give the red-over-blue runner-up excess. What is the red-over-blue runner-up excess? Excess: -0.4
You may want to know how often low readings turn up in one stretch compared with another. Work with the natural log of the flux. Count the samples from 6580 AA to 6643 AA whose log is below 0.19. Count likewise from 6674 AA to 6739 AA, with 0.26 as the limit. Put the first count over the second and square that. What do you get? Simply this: 1.8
